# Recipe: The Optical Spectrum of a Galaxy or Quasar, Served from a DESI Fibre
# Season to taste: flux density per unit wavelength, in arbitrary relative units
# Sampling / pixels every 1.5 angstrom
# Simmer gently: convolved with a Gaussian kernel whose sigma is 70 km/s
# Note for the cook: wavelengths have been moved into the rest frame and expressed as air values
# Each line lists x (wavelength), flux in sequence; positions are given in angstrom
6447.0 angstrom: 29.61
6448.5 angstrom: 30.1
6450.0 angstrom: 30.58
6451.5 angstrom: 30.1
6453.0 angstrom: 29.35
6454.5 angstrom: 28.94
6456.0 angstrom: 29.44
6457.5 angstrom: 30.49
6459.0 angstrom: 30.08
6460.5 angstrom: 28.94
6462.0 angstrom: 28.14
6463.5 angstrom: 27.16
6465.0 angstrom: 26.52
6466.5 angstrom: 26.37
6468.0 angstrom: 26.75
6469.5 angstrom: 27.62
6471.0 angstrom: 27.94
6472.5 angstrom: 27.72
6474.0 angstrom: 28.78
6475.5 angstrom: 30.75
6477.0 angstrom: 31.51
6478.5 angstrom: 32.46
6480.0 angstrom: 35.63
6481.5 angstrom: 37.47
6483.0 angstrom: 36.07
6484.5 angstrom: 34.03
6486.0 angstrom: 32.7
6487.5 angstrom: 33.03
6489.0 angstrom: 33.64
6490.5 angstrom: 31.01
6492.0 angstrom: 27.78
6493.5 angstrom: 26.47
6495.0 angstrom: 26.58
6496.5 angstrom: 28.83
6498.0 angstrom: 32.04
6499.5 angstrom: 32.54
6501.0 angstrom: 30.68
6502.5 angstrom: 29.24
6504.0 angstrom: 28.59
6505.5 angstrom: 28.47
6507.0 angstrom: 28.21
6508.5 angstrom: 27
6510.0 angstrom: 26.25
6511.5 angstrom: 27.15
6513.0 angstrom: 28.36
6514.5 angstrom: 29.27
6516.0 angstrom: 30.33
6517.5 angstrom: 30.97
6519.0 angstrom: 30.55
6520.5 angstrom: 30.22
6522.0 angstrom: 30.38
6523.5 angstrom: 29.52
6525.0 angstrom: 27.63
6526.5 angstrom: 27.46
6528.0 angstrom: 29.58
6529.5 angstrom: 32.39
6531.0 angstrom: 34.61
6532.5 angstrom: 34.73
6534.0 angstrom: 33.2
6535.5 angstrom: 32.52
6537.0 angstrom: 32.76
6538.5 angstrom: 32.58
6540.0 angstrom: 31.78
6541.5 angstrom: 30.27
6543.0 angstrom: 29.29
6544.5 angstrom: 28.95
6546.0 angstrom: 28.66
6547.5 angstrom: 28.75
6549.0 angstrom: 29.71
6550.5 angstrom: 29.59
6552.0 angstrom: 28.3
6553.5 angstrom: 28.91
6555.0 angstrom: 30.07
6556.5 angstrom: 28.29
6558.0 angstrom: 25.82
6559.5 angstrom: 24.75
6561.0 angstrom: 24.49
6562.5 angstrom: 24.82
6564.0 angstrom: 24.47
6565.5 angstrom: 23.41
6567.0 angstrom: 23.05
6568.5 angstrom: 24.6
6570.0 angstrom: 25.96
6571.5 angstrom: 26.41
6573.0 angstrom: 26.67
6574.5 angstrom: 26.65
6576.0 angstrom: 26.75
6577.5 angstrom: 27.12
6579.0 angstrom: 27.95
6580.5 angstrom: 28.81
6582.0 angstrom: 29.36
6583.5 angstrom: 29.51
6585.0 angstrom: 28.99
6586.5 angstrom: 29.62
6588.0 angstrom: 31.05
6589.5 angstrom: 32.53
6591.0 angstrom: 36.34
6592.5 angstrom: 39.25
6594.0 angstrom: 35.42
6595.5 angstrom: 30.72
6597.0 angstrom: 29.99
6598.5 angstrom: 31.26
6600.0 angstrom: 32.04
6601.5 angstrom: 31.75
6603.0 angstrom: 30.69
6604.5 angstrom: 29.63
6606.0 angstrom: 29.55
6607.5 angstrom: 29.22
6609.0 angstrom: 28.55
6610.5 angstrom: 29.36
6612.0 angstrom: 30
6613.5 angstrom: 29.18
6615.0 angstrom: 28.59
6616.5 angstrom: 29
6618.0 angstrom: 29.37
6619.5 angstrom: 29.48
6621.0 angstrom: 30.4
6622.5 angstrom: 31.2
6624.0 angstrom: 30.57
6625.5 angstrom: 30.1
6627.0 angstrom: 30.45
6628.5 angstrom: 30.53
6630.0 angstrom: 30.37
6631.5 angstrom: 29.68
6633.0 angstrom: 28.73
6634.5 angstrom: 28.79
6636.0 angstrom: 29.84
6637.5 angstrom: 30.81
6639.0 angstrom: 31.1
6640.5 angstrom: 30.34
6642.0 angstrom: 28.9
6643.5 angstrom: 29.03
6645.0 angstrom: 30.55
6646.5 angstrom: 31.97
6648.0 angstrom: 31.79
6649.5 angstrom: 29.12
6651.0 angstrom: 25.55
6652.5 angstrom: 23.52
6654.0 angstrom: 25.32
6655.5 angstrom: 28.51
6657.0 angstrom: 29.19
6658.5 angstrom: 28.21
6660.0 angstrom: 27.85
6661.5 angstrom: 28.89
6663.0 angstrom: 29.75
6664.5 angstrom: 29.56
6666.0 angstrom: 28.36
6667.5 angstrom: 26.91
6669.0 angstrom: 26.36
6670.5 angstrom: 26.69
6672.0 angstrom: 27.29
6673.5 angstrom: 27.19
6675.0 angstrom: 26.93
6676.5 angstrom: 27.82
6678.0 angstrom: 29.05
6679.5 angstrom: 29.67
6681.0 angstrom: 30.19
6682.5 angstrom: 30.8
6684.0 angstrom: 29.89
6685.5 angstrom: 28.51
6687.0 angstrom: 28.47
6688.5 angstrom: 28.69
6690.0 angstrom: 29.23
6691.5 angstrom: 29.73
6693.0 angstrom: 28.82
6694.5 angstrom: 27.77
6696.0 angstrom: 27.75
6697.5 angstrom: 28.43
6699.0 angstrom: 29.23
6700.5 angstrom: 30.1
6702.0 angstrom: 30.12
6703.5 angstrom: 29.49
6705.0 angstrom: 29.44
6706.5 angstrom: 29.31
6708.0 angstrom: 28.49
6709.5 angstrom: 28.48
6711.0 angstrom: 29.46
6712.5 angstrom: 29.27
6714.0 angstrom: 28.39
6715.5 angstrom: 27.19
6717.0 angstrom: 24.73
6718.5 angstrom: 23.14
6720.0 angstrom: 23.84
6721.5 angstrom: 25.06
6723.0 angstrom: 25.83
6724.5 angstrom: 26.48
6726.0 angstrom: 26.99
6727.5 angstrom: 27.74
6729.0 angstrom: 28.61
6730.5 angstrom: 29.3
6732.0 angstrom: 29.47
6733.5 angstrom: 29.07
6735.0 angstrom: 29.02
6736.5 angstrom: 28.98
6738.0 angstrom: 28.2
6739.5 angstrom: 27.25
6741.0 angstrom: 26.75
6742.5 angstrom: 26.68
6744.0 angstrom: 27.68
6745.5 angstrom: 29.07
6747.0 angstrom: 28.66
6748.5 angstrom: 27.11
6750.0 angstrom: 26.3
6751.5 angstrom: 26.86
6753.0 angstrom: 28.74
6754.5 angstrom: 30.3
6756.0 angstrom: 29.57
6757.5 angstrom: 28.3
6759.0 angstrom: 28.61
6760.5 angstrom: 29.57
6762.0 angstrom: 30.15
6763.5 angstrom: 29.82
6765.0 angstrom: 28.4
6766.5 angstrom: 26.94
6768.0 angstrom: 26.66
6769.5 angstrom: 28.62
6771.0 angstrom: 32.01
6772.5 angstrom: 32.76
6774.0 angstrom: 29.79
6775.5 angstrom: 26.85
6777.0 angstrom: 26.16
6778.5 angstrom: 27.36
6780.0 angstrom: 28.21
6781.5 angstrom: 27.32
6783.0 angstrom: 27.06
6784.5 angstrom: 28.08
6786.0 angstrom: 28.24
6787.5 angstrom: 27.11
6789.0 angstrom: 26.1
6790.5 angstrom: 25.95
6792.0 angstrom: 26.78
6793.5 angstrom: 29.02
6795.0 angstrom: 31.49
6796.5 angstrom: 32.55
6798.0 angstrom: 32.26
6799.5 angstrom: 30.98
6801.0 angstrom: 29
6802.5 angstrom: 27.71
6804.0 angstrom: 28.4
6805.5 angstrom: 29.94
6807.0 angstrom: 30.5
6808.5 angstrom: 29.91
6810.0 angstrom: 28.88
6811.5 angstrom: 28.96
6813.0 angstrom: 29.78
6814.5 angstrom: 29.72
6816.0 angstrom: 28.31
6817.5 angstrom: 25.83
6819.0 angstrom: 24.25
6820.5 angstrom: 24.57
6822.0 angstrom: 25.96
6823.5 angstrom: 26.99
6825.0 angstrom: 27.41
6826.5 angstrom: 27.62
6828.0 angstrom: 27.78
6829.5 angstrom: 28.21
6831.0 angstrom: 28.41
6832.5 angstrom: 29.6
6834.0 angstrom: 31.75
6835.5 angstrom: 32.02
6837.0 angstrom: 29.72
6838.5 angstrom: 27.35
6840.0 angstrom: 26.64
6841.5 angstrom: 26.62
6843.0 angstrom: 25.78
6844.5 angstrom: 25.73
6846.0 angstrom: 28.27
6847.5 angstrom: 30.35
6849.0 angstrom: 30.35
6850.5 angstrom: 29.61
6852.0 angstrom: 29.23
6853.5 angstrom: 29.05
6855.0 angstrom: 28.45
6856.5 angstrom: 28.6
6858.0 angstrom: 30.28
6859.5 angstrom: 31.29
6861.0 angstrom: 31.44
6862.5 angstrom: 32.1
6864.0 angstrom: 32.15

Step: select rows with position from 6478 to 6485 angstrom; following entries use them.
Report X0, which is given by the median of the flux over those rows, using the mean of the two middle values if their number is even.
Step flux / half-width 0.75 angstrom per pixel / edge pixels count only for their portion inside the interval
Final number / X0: 35.6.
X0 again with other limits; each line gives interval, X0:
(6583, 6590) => 29.6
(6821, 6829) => 27.4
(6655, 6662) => 28.5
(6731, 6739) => 29.0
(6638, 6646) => 30.3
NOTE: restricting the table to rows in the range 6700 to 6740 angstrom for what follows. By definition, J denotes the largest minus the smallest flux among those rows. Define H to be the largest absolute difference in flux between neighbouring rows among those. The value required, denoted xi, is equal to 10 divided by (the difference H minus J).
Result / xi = -2.2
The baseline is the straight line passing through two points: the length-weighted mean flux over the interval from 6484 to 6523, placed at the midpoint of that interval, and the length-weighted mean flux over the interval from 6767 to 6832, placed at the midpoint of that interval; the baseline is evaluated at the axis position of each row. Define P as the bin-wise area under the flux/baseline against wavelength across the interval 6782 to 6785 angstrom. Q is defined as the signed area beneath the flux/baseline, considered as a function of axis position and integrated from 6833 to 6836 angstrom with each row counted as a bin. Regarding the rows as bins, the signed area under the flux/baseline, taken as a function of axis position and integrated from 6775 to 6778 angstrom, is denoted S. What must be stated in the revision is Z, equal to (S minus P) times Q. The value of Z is -0.4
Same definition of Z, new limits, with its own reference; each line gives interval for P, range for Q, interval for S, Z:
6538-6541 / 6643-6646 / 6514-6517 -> -0.7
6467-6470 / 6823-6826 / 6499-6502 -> 1.3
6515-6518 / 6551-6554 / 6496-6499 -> 0.0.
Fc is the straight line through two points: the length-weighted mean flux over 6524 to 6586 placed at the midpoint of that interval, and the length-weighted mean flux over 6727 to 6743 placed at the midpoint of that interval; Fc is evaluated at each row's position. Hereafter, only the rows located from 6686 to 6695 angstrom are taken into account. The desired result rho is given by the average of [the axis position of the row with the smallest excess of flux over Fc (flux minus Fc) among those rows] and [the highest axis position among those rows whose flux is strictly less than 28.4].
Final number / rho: 6694.5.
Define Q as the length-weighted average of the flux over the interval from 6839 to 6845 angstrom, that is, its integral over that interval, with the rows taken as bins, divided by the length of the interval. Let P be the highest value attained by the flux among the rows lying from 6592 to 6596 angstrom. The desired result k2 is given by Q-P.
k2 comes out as -13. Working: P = 39.25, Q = 26.3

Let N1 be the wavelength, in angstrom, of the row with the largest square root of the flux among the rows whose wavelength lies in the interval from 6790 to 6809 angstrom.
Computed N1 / 6796.5 angstrom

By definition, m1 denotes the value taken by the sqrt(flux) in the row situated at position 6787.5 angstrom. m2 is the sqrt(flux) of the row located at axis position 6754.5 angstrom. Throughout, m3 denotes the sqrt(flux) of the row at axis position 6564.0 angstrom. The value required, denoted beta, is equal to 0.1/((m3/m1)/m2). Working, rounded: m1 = 5.2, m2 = 5.50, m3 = 4.9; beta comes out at 0.579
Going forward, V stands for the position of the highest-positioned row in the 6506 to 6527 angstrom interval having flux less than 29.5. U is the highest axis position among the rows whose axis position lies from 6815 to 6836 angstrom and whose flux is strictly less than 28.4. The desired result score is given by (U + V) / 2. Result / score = 6678.0 angstrom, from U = 6829.5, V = 6526.5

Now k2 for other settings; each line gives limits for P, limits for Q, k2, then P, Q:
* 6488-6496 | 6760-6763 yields -4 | 33.64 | 29.9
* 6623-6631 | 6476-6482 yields 3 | 30.57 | 34.0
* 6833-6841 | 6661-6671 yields -4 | 32.02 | 28.1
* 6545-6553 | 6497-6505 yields 1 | 29.71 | 30.5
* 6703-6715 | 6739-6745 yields -2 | 29.49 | 27.2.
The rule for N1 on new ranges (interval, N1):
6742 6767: 6754.5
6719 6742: 6732.0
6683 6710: 6702.0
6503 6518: 6517.5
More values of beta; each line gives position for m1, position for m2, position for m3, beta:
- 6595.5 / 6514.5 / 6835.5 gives 0.530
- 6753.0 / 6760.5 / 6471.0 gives 0.552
